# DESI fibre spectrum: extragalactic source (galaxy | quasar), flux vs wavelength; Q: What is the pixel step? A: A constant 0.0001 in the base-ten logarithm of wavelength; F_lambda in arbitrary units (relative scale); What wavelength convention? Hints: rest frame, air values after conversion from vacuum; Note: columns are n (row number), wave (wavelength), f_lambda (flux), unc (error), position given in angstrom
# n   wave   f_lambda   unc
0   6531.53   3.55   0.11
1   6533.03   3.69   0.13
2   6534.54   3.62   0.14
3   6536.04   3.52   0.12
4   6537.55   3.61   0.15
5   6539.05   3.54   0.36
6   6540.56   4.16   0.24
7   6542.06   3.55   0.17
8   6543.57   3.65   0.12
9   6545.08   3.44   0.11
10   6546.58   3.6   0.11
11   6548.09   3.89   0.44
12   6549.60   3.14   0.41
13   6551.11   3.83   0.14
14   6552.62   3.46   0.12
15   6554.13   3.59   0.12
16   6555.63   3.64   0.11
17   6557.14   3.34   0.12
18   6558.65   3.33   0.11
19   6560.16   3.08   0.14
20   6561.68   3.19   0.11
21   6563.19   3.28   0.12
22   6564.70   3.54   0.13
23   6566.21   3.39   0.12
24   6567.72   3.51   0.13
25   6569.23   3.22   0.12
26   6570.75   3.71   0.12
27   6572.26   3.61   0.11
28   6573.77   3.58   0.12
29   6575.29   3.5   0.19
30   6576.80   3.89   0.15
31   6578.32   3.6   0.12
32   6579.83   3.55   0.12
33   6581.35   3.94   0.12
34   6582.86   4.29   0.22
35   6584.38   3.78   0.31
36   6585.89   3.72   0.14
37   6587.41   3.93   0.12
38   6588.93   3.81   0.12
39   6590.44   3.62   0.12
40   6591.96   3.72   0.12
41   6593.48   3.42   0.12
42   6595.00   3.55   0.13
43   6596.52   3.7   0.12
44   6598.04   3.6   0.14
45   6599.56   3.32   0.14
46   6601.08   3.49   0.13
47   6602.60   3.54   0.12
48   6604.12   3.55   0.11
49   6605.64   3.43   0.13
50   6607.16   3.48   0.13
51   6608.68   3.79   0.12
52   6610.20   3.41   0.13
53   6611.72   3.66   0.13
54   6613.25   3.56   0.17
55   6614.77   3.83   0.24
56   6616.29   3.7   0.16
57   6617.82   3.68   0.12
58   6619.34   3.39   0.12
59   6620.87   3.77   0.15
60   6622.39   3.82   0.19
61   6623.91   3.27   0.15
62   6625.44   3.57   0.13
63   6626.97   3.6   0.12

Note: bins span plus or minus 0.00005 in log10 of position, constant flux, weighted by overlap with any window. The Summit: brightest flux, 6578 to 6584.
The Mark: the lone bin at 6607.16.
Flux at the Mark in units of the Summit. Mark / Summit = 0.811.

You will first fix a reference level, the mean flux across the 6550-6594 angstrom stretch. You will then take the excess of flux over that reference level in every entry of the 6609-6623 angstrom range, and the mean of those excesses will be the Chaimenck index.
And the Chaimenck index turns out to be 0.06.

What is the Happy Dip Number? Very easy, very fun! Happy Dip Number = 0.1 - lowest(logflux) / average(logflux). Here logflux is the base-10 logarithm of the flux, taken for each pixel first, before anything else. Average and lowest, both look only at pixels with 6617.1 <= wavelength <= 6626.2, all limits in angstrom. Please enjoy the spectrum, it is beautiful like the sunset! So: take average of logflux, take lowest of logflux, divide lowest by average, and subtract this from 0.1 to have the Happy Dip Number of -0.829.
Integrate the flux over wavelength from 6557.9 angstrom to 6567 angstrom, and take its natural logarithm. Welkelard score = 3.40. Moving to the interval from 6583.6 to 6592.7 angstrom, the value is 3.53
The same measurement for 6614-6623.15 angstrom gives 3.52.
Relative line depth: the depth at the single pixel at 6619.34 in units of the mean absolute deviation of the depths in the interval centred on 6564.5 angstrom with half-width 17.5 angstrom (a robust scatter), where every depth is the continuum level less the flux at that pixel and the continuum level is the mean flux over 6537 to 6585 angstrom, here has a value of 1.0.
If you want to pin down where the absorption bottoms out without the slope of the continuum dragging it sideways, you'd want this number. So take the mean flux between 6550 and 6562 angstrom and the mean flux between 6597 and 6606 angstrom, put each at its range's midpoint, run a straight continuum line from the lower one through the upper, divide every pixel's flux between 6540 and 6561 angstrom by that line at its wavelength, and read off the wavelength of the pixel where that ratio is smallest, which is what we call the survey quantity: 6560.16 angstrom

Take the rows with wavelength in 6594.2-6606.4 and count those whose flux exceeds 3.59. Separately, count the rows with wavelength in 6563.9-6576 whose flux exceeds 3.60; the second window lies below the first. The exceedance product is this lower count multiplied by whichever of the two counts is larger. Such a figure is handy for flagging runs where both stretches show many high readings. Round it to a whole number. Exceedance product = 4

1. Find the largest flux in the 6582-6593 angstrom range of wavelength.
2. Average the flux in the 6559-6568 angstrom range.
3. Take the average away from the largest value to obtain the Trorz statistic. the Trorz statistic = 1.0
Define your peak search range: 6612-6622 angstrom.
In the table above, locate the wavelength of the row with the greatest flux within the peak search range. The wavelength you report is 6614.77 angstrom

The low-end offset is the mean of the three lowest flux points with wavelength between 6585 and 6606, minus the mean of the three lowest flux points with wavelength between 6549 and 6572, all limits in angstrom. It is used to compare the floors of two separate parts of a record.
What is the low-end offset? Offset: 0.25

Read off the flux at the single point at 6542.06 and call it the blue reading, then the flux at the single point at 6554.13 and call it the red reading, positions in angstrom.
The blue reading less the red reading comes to -0.04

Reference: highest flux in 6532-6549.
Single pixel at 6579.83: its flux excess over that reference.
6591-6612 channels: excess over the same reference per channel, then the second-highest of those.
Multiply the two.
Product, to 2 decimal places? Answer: 0.27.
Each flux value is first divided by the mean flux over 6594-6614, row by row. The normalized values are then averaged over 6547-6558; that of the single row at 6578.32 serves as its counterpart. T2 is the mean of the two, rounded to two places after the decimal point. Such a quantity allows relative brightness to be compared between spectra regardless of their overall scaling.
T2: 1.01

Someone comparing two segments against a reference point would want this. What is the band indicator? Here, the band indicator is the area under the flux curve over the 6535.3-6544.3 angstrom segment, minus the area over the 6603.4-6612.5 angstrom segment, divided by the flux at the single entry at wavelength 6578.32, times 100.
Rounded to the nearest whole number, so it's 20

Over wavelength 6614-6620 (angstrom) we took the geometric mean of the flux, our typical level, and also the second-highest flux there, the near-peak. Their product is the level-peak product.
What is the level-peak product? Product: 13.5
